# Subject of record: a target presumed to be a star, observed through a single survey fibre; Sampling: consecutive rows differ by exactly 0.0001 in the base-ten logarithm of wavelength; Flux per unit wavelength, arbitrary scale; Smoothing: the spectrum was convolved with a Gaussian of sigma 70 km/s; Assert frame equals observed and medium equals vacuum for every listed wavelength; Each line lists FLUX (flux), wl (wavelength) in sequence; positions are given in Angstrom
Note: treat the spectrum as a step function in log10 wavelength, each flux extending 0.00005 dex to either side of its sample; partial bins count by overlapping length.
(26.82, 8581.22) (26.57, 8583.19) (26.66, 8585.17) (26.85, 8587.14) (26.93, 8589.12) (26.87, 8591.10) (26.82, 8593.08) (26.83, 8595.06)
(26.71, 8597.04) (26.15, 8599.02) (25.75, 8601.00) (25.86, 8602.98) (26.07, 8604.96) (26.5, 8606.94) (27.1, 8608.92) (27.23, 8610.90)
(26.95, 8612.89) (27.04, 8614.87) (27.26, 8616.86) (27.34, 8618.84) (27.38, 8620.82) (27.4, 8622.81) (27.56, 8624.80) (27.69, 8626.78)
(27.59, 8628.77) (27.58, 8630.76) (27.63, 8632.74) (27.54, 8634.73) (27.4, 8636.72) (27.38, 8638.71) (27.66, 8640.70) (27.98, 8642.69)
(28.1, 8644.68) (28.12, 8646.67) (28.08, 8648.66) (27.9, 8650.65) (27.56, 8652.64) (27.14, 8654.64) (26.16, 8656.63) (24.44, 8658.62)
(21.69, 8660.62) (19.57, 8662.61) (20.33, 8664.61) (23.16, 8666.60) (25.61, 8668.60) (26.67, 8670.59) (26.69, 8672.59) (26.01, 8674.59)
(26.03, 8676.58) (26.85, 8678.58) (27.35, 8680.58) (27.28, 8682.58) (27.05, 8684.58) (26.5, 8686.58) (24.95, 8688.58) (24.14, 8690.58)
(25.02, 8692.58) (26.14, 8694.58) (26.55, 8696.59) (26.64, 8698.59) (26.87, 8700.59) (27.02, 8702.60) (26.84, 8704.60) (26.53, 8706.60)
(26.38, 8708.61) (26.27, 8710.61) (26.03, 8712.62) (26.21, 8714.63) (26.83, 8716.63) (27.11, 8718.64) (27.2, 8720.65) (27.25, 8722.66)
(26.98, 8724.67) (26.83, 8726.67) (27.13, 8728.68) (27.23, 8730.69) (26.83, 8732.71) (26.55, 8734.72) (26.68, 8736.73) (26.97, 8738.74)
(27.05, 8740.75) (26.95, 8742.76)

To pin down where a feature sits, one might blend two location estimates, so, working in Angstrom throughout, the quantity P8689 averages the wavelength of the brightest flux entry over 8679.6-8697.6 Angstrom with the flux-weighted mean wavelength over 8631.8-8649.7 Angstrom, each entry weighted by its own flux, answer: 8660.7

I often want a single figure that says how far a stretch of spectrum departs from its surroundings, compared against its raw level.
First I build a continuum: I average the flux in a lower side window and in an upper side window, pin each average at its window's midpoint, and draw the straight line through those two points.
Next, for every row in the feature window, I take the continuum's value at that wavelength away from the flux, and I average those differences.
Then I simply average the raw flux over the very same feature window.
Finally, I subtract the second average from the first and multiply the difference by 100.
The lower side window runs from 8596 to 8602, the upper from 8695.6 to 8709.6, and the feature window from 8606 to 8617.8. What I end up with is -2626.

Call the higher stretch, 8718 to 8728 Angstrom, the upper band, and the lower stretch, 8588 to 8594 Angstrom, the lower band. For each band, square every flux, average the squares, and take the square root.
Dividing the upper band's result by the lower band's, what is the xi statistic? 1.01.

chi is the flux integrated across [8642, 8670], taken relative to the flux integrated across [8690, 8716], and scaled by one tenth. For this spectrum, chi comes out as 0.10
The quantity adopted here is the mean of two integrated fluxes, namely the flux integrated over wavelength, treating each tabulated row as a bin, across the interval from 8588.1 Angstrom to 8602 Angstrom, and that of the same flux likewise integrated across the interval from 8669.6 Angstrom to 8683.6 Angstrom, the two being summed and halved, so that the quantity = 371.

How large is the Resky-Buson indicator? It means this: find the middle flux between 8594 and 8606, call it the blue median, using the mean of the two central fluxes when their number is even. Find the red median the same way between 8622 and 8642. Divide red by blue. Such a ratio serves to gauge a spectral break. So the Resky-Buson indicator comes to 1.06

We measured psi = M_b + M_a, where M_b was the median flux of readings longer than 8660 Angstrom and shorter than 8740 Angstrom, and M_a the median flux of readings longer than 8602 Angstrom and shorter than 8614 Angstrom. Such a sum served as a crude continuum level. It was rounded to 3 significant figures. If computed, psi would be 53.4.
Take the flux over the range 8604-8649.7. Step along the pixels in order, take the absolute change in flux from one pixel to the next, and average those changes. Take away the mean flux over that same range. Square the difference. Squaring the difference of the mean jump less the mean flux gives 743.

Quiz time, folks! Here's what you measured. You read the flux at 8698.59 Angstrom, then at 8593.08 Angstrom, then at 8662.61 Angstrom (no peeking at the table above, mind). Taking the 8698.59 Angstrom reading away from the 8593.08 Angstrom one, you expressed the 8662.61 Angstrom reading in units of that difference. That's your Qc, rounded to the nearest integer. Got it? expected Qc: 109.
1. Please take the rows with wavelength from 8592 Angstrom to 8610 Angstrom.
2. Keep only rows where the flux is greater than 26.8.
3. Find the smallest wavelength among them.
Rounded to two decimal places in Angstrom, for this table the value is 8593.08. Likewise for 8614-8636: 8614.87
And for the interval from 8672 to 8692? 8678.58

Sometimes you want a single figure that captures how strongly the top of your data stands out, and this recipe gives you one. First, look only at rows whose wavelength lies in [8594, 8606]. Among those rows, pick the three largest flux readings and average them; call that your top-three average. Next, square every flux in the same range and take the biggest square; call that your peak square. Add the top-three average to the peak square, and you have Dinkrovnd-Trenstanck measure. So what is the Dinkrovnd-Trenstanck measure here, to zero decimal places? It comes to 746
